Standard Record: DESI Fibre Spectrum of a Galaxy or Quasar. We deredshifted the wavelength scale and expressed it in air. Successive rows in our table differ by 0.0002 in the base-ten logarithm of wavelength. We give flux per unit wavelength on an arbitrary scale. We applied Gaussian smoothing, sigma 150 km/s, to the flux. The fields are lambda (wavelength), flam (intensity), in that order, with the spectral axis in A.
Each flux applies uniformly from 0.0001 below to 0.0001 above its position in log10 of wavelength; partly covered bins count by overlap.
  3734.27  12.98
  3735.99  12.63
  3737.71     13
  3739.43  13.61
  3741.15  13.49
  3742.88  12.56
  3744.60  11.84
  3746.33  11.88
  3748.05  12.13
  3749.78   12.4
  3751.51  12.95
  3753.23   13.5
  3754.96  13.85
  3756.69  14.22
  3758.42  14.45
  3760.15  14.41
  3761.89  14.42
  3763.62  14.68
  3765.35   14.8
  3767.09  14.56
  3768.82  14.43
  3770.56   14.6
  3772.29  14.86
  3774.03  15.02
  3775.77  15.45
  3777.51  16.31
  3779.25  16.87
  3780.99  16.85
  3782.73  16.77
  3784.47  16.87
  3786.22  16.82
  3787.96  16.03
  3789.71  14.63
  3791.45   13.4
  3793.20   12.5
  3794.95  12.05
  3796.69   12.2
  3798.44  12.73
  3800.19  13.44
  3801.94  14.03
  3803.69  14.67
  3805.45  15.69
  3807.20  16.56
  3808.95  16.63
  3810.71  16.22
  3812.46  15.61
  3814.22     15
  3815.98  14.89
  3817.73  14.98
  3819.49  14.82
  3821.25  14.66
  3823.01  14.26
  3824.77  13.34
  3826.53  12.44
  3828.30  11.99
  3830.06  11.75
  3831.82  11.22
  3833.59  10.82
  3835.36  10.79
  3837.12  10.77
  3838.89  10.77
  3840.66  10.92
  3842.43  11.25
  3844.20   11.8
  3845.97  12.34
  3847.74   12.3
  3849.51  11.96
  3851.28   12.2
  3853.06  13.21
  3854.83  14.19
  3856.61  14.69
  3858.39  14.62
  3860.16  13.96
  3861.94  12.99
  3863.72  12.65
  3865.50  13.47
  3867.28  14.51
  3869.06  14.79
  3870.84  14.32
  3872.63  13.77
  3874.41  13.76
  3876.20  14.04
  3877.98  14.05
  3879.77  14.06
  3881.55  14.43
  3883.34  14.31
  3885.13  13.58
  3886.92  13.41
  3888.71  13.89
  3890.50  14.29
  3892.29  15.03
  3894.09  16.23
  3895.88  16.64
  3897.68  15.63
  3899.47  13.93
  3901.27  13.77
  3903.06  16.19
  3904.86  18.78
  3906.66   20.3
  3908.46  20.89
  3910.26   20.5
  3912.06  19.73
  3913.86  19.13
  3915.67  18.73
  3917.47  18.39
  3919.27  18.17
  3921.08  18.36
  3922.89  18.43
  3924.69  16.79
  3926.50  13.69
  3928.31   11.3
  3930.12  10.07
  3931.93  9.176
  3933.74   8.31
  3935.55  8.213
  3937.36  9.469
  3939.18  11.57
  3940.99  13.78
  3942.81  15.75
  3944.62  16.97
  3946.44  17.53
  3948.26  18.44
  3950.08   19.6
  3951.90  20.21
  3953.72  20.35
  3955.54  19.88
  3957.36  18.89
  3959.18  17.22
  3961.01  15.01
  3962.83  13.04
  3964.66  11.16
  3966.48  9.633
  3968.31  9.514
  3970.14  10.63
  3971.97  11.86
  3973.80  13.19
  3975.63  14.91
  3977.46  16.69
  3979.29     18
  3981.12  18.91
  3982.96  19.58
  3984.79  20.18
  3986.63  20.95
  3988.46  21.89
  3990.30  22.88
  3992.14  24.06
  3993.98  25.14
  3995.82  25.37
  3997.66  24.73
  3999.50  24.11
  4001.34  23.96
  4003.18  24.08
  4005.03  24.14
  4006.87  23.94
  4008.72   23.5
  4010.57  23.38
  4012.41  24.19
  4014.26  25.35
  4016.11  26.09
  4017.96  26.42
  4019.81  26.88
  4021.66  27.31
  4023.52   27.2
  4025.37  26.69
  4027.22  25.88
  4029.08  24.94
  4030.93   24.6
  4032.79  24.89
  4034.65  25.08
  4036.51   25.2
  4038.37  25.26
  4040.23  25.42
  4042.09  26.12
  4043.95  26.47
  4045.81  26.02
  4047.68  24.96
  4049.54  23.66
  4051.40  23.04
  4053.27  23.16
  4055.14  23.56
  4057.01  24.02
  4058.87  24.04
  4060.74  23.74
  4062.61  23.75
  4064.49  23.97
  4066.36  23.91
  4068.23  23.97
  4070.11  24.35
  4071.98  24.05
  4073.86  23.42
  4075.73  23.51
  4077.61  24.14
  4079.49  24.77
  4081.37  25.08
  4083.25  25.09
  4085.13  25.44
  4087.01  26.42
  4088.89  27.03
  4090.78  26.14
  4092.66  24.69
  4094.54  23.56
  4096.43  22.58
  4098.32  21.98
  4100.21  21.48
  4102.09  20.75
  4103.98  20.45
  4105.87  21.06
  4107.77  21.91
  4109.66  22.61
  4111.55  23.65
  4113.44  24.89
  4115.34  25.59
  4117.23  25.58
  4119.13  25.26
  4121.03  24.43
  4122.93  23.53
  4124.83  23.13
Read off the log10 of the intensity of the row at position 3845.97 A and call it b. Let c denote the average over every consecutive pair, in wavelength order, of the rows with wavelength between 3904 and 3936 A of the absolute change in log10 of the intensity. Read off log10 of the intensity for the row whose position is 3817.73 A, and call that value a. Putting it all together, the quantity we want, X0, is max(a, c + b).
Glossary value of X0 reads 1.18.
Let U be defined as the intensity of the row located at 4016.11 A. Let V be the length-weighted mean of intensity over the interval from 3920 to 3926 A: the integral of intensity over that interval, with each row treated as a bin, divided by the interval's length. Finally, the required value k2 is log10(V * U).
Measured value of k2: 2.7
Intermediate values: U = 26.09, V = 18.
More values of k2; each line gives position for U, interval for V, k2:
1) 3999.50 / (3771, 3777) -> 2.6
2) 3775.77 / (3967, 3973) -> 2.2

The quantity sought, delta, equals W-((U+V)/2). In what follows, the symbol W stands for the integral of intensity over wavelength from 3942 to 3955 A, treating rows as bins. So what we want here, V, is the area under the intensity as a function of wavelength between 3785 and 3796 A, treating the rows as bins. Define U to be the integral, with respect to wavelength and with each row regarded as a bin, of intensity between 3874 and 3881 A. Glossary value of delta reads 112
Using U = 98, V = 157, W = 240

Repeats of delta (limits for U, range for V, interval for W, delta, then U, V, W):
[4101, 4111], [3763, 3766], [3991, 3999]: 68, 215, 44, 198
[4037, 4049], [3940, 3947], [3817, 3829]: -44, 308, 111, 165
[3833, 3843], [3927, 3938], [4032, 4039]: 69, 109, 105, 176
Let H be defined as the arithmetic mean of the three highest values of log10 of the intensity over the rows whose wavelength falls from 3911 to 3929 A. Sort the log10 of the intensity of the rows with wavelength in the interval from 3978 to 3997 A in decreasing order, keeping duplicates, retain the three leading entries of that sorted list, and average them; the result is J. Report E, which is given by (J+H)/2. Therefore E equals 1.34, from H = 1.28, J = 1.40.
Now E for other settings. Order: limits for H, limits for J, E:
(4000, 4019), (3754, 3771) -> 1.29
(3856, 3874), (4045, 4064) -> 1.28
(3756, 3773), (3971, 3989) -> 1.25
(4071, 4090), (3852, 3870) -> 1.29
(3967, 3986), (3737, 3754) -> 1.21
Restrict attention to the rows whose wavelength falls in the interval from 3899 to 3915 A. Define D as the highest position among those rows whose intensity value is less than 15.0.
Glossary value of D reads 3901.27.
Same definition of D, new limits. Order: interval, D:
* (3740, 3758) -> 3756.69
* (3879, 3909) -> 3901.27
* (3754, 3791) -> 3789.71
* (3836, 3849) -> 3847.74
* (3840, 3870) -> 3869.06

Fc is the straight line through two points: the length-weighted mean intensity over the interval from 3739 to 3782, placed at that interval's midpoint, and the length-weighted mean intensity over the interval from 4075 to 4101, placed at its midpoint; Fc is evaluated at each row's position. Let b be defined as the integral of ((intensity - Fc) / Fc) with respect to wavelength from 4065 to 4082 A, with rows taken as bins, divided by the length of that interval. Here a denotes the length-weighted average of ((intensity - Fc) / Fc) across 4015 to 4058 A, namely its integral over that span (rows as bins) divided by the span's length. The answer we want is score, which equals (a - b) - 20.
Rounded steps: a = 0.11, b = 0.01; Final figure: -19.9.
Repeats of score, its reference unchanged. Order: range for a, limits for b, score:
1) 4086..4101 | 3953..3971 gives -19.7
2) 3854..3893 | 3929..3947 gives -19.8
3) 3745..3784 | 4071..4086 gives -20.0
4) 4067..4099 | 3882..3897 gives -19.8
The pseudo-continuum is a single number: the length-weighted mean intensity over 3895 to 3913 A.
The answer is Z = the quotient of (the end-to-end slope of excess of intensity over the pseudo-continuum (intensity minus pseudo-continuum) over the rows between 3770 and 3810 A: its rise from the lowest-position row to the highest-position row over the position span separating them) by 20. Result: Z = 0.0026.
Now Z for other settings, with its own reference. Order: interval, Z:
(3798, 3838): -0.0025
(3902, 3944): -0.0006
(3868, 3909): 0.0077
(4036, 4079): -0.0013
